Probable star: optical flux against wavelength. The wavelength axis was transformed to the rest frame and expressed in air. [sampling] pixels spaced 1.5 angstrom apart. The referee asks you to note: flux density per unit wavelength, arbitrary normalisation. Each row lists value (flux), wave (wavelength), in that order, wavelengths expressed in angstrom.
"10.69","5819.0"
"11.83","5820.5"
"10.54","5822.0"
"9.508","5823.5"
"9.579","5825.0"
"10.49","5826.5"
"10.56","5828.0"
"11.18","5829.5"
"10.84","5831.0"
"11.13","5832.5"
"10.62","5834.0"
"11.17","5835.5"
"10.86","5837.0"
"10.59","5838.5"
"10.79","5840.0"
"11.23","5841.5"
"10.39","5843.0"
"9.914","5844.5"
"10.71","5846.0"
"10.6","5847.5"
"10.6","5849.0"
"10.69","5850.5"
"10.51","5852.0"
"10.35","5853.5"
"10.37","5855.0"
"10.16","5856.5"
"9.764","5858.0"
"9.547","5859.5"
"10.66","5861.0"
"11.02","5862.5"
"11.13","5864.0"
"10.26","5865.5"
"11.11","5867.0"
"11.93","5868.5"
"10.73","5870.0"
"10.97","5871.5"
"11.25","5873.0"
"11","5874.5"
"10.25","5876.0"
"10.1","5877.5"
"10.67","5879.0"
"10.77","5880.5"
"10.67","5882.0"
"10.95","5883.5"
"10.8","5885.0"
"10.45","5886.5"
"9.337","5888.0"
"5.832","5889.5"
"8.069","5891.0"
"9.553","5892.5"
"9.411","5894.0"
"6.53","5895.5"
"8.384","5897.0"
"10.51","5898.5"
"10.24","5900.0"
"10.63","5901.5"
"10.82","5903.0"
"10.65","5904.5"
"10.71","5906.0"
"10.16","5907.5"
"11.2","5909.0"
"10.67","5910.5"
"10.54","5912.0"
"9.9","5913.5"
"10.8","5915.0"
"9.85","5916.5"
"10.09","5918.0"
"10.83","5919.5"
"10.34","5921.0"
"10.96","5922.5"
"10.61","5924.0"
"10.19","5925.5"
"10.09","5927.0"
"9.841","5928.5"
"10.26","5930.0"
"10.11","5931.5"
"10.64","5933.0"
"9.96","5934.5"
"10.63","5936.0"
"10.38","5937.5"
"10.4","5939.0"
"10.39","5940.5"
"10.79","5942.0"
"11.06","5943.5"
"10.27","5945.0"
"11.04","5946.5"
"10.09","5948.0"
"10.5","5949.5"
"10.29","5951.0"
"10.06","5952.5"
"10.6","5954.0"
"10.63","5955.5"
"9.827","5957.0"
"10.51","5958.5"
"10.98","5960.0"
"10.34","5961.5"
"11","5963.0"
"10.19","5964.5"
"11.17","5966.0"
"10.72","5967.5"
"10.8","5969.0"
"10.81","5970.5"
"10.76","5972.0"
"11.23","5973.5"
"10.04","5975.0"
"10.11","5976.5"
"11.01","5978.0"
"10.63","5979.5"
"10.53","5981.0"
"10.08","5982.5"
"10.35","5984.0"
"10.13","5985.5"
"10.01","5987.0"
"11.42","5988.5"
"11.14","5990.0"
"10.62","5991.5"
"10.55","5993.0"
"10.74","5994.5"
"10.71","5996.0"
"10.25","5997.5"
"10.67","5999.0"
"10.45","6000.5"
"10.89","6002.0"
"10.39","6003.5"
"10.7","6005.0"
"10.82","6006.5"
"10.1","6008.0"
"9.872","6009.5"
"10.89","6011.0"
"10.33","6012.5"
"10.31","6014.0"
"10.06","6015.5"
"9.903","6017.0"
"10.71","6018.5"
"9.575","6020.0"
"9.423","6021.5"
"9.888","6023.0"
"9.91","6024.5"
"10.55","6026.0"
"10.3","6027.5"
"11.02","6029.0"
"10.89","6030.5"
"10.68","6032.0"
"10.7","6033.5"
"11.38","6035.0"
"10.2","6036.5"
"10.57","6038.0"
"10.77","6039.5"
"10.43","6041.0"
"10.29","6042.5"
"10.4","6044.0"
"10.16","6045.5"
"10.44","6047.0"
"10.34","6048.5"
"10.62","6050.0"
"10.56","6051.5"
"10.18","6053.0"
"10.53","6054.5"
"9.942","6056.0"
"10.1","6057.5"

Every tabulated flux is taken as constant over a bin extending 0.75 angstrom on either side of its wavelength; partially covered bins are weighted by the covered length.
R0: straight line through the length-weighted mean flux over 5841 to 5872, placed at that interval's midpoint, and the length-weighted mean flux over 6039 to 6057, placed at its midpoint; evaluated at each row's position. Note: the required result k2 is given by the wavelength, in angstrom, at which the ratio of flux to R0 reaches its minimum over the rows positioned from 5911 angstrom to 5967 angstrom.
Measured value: 5916.5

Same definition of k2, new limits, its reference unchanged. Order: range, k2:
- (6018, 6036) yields 6021.5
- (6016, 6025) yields 6021.5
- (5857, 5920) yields 5889.5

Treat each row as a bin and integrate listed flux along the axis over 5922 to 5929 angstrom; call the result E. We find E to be 72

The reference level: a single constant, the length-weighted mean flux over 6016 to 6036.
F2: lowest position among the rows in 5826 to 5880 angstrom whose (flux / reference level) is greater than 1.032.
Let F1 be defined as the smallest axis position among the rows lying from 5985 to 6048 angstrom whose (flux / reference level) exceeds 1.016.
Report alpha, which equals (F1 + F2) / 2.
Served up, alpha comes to 5909.0 angstrom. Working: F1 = 5988.5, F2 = 5829.5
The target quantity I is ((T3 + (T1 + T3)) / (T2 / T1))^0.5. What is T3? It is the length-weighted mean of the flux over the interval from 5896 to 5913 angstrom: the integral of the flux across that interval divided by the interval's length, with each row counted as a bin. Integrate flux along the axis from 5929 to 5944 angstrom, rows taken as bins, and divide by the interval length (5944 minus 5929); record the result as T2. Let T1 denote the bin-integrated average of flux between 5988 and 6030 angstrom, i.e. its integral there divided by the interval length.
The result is 5.576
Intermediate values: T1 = 10.4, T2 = 10.4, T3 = 10.3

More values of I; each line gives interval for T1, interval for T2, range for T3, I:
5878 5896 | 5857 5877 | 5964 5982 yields 5.215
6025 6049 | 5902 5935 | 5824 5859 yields 5.666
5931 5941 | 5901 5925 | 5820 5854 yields 5.576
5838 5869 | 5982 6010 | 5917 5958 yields 5.614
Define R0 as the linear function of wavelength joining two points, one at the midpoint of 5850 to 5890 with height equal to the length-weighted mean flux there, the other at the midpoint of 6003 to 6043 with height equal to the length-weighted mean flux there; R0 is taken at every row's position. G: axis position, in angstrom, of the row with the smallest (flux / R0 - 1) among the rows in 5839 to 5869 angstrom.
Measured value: 5859.5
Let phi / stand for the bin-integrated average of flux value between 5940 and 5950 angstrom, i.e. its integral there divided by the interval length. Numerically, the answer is 10.6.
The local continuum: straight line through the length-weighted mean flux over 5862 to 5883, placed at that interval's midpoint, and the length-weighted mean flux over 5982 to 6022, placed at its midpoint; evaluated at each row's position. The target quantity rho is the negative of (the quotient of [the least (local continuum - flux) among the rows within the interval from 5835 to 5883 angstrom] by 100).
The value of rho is 0.011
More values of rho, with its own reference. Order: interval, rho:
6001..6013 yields 0.005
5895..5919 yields 0.005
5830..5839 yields 0.002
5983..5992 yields 0.010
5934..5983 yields 0.007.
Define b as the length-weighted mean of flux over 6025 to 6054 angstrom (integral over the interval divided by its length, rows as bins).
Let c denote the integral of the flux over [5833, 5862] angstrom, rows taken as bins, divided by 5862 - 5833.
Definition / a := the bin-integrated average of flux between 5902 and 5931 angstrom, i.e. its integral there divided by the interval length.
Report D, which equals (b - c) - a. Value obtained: -10.4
